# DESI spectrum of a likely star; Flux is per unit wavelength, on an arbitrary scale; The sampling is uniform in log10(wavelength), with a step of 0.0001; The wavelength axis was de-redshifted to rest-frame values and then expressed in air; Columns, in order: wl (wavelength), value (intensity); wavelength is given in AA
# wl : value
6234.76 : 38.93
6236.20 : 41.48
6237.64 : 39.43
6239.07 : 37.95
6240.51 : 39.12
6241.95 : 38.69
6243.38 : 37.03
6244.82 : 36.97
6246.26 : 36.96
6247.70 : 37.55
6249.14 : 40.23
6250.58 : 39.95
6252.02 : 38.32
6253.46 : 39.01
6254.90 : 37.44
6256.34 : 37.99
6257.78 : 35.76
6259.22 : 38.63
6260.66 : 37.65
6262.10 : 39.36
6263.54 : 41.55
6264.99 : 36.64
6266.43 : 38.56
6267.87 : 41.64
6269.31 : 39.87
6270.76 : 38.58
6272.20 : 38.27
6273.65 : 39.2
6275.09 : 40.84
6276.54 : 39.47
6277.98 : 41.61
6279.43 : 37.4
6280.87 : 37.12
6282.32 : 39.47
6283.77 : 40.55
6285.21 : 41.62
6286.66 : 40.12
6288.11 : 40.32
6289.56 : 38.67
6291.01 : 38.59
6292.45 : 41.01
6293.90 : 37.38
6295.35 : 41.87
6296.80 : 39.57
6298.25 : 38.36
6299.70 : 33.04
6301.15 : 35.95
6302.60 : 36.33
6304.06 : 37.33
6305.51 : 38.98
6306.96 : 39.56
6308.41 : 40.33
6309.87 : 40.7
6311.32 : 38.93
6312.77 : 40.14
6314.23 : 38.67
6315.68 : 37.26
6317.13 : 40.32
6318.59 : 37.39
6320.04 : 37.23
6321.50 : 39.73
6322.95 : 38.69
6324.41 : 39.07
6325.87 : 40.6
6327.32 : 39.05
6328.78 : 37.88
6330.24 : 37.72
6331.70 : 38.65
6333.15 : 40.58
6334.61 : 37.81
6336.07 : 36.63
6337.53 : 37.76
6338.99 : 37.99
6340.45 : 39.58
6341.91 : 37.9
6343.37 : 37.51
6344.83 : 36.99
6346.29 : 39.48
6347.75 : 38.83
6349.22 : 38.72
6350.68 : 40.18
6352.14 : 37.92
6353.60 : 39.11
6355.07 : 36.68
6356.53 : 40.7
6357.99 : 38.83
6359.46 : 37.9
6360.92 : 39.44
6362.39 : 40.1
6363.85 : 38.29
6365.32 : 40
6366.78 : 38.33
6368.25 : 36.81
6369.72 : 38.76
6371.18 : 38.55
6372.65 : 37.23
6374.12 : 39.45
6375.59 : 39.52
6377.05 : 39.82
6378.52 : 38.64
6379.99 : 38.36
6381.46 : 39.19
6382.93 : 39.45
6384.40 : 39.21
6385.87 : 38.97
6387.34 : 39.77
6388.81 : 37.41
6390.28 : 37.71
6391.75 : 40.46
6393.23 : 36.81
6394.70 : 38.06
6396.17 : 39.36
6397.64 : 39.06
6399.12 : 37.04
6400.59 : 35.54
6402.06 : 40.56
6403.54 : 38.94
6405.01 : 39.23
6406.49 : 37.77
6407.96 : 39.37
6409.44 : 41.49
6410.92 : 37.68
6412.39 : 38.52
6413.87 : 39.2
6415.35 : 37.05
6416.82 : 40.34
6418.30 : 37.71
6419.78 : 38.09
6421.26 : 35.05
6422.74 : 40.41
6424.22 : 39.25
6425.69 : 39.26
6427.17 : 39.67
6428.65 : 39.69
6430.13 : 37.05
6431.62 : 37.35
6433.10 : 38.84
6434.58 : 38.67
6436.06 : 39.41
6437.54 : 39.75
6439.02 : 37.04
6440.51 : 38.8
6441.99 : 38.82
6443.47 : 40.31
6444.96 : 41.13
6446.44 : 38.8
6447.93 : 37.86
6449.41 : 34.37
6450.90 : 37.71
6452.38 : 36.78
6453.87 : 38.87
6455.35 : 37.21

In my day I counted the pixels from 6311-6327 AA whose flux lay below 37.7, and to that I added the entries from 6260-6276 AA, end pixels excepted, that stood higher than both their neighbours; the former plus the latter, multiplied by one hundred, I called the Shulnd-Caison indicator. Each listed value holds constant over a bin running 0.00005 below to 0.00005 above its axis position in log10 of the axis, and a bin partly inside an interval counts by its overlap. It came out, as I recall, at 500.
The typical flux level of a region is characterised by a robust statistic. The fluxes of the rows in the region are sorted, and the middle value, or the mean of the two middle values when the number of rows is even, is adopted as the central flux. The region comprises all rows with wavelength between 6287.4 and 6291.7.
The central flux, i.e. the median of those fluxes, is 38.7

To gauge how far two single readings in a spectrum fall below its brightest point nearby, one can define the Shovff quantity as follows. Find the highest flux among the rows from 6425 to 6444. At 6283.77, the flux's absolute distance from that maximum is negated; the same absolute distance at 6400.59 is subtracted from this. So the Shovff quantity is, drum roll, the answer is -5.0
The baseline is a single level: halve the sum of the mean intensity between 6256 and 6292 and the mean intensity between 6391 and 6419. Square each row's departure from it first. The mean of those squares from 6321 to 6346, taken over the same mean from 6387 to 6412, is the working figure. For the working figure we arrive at 0.62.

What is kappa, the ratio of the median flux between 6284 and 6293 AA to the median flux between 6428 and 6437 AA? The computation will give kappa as 1.04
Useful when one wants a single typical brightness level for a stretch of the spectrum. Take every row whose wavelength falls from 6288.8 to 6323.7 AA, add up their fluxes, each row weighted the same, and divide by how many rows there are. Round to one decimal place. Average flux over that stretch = 38.6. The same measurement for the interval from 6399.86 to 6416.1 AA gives 38.7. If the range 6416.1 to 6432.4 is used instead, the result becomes 38.5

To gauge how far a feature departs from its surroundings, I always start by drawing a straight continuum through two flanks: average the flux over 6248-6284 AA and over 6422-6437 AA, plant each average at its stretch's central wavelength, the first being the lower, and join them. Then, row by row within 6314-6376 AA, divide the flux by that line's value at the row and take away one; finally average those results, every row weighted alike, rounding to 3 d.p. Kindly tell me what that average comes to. -0.010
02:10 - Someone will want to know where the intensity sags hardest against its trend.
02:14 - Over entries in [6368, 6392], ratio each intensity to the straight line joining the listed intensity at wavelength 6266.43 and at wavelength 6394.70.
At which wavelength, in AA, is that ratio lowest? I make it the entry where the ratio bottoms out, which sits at 6368.25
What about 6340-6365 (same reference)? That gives 6355.07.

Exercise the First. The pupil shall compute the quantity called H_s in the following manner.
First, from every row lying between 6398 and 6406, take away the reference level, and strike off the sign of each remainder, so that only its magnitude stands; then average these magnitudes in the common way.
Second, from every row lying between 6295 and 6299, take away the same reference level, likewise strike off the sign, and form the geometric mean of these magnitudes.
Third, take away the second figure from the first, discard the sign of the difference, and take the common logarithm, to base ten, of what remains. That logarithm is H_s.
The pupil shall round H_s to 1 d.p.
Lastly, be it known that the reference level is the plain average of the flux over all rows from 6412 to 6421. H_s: -0.1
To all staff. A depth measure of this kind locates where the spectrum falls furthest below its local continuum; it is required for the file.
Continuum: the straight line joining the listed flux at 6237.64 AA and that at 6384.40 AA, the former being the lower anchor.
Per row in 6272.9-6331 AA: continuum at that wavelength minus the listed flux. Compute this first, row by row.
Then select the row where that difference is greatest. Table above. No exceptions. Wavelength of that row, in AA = 6299.70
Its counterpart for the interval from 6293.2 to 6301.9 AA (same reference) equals 6299.70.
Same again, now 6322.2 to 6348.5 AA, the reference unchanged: 6336.07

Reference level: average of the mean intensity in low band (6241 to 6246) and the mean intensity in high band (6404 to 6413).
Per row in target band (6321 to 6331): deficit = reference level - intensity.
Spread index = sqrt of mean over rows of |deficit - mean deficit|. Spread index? 0.86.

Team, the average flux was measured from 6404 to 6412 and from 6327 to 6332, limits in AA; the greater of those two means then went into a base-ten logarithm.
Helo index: 1.59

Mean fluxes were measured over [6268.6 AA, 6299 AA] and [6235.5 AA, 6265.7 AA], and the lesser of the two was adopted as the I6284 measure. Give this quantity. 38.5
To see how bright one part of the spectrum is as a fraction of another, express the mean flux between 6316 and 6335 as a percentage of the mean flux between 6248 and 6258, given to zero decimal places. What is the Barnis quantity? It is 101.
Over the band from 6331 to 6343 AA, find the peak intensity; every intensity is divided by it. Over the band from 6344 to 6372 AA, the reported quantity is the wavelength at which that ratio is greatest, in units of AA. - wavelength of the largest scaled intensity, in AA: 6356.53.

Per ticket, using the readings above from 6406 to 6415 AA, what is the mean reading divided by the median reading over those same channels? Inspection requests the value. 1.00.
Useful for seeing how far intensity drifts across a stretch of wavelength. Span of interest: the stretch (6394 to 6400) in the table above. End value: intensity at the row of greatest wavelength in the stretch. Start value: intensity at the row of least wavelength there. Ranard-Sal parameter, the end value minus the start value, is -1.0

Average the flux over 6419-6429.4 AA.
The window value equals 38.8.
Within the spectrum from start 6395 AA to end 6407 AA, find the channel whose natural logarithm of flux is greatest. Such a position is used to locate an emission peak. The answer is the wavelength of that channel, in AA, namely 6402.06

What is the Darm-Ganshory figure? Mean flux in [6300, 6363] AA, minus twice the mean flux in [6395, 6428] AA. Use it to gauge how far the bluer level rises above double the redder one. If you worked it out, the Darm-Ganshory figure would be -38.7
